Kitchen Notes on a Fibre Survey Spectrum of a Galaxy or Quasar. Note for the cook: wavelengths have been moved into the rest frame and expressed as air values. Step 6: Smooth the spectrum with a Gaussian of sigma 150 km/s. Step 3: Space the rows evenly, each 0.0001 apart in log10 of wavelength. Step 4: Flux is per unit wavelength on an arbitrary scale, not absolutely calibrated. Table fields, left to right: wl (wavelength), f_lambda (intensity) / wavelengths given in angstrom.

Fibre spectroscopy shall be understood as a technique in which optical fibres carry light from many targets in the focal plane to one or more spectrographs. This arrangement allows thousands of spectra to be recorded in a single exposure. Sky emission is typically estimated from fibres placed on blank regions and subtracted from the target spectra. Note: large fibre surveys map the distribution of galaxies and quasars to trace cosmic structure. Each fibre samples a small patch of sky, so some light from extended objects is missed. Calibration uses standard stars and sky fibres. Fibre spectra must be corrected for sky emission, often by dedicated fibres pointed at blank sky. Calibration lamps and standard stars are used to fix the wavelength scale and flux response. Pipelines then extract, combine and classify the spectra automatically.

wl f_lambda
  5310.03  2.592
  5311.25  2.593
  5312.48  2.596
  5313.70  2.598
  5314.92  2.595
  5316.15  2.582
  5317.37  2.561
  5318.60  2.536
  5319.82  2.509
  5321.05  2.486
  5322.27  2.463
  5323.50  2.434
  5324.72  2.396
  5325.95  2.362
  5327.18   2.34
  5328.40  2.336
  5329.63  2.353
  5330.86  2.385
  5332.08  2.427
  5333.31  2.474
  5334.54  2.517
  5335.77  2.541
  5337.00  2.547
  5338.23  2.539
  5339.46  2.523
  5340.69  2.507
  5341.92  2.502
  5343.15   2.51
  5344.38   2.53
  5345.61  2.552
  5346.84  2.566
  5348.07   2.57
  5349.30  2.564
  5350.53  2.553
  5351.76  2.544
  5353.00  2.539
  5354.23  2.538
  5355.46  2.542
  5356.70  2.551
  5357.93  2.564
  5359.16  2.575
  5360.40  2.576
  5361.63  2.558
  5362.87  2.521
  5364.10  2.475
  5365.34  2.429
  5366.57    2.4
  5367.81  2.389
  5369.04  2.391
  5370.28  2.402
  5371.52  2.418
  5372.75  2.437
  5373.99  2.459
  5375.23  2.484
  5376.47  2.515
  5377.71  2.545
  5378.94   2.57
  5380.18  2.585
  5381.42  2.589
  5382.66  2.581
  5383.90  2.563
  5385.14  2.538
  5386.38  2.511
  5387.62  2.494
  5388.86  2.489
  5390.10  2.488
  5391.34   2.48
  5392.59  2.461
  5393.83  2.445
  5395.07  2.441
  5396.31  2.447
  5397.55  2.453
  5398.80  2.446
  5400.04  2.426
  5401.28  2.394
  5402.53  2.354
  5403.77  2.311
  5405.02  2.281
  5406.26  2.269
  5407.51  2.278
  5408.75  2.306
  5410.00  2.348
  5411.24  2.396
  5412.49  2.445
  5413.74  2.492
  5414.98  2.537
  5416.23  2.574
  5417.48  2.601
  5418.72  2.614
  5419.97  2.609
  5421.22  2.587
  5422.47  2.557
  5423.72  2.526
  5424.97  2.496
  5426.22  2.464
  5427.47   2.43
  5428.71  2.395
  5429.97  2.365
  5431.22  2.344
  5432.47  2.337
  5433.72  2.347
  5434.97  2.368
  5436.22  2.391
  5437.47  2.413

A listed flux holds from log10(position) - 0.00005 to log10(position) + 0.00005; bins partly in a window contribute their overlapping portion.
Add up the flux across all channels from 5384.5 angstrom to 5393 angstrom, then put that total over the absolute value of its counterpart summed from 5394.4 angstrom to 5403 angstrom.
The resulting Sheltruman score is 1.03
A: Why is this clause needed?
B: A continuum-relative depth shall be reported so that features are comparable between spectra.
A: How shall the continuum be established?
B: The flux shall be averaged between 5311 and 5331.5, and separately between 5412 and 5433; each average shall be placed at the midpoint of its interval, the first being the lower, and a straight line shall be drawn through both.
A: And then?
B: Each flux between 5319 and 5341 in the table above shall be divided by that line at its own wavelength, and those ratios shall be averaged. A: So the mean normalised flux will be 0.99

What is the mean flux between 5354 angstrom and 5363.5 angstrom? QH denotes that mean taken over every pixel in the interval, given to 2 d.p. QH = 2.55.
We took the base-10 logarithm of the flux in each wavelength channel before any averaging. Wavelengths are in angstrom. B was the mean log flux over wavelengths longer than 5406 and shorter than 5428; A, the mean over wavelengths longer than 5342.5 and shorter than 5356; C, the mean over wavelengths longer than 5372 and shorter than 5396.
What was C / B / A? 2.50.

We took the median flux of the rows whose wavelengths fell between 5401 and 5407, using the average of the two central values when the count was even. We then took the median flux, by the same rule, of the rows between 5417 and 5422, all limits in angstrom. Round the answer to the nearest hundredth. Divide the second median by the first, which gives 1.13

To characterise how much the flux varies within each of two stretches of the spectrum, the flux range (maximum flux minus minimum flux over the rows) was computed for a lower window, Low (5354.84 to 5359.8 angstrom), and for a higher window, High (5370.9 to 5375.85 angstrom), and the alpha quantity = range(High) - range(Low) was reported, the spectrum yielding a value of 0.03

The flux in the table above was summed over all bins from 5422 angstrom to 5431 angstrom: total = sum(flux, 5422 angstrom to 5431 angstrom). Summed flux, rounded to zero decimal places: 17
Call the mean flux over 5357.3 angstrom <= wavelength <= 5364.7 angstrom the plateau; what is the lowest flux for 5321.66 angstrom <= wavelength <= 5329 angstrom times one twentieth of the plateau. 0.297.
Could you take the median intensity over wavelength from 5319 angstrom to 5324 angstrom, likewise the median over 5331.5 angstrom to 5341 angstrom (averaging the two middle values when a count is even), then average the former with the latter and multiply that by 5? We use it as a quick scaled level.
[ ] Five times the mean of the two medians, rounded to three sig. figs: 12.5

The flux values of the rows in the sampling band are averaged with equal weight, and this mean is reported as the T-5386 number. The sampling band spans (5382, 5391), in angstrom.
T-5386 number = 2.52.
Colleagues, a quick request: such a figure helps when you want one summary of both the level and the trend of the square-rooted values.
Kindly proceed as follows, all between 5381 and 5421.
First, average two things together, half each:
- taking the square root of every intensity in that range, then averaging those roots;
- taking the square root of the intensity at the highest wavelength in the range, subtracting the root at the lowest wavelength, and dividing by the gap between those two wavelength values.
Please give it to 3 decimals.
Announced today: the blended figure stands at 0.784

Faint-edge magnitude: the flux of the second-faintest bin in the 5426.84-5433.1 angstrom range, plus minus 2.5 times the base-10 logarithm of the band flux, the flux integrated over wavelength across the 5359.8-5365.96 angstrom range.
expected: -0.63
